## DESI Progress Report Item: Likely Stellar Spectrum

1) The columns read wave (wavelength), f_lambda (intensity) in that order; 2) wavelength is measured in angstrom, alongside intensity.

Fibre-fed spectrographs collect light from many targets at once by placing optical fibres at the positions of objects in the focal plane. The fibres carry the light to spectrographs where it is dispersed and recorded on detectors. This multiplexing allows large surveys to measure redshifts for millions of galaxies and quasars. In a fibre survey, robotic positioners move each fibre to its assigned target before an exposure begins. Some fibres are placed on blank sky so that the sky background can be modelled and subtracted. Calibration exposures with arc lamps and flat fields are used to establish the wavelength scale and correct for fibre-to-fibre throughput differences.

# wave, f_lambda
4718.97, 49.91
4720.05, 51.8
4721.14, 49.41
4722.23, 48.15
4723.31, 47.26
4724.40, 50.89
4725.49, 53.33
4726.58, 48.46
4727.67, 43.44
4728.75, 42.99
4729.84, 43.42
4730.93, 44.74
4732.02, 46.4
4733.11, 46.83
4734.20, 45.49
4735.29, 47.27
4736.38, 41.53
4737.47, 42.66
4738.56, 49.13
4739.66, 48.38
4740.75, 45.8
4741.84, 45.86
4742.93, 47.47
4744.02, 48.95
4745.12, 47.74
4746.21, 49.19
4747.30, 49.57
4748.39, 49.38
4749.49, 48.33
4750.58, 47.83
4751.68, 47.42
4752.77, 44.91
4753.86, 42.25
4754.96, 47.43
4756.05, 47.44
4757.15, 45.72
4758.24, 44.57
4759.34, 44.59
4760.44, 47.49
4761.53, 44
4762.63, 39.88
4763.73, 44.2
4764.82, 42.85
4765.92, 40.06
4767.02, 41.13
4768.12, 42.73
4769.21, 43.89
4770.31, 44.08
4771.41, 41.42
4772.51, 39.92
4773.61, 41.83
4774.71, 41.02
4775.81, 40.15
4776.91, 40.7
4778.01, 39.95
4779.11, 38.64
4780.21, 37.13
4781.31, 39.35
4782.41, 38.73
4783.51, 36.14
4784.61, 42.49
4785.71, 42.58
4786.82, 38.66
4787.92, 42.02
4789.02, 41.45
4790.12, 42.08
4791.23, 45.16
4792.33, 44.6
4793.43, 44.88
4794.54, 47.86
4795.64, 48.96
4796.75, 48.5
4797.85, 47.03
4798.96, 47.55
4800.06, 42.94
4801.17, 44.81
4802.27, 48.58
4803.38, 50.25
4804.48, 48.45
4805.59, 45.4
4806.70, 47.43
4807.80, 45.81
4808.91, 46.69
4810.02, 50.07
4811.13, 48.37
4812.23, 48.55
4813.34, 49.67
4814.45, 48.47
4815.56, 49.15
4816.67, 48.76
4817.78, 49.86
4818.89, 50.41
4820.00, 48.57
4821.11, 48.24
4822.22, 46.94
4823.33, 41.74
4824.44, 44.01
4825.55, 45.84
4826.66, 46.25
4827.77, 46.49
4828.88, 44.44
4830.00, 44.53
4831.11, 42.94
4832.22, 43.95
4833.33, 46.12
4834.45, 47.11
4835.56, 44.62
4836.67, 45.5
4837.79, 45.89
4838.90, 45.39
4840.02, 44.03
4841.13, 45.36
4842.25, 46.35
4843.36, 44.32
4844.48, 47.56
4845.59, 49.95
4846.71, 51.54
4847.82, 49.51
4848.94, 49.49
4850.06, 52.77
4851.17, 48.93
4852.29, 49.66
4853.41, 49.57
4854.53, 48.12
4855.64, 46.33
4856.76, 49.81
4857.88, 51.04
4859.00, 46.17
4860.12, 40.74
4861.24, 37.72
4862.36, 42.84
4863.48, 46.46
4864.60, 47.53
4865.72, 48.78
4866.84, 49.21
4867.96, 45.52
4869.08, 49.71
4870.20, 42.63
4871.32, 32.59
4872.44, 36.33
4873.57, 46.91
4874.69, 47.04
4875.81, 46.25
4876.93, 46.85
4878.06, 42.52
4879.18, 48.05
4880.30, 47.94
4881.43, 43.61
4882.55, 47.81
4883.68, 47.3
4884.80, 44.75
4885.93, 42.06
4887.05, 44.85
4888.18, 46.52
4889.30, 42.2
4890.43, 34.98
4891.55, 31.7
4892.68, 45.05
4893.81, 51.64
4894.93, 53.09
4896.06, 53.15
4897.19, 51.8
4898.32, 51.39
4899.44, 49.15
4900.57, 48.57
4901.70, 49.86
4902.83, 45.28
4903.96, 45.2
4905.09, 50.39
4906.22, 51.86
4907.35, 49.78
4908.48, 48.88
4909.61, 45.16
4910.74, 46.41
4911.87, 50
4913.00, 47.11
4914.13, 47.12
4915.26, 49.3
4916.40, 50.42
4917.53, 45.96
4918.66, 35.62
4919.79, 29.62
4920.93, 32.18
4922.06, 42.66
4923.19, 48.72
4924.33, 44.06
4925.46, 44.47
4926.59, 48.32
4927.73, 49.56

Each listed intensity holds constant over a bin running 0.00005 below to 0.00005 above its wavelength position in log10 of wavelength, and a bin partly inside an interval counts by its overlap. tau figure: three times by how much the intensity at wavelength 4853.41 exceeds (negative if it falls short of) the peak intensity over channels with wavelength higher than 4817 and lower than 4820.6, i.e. -2.5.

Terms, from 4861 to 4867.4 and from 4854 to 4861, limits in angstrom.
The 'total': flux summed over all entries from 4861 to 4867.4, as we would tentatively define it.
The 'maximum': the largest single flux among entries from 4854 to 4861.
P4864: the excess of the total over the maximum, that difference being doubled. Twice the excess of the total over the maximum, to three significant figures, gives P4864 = 443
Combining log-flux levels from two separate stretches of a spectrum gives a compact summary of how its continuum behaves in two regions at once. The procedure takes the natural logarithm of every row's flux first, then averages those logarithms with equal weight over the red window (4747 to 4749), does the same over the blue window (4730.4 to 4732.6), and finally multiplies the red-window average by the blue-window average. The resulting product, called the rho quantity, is 14.9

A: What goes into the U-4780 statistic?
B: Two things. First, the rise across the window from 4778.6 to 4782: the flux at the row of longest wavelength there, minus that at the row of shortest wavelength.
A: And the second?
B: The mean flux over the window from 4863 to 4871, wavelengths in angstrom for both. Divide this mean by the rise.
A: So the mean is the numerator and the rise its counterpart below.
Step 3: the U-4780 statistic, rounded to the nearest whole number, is 66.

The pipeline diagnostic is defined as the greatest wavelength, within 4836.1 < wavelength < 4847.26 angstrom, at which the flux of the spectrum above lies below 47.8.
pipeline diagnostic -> 4844.48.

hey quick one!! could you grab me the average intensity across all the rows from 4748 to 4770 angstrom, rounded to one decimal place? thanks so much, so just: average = 44.8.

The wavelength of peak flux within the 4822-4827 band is 4822.22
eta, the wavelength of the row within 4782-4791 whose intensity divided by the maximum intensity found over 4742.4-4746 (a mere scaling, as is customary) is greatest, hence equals 4785.71 angstrom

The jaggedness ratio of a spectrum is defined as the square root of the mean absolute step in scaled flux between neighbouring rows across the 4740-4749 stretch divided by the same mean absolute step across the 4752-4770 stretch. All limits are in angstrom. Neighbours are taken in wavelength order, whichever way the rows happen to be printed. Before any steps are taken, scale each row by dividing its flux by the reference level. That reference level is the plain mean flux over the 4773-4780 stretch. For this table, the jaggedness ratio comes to 0.6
